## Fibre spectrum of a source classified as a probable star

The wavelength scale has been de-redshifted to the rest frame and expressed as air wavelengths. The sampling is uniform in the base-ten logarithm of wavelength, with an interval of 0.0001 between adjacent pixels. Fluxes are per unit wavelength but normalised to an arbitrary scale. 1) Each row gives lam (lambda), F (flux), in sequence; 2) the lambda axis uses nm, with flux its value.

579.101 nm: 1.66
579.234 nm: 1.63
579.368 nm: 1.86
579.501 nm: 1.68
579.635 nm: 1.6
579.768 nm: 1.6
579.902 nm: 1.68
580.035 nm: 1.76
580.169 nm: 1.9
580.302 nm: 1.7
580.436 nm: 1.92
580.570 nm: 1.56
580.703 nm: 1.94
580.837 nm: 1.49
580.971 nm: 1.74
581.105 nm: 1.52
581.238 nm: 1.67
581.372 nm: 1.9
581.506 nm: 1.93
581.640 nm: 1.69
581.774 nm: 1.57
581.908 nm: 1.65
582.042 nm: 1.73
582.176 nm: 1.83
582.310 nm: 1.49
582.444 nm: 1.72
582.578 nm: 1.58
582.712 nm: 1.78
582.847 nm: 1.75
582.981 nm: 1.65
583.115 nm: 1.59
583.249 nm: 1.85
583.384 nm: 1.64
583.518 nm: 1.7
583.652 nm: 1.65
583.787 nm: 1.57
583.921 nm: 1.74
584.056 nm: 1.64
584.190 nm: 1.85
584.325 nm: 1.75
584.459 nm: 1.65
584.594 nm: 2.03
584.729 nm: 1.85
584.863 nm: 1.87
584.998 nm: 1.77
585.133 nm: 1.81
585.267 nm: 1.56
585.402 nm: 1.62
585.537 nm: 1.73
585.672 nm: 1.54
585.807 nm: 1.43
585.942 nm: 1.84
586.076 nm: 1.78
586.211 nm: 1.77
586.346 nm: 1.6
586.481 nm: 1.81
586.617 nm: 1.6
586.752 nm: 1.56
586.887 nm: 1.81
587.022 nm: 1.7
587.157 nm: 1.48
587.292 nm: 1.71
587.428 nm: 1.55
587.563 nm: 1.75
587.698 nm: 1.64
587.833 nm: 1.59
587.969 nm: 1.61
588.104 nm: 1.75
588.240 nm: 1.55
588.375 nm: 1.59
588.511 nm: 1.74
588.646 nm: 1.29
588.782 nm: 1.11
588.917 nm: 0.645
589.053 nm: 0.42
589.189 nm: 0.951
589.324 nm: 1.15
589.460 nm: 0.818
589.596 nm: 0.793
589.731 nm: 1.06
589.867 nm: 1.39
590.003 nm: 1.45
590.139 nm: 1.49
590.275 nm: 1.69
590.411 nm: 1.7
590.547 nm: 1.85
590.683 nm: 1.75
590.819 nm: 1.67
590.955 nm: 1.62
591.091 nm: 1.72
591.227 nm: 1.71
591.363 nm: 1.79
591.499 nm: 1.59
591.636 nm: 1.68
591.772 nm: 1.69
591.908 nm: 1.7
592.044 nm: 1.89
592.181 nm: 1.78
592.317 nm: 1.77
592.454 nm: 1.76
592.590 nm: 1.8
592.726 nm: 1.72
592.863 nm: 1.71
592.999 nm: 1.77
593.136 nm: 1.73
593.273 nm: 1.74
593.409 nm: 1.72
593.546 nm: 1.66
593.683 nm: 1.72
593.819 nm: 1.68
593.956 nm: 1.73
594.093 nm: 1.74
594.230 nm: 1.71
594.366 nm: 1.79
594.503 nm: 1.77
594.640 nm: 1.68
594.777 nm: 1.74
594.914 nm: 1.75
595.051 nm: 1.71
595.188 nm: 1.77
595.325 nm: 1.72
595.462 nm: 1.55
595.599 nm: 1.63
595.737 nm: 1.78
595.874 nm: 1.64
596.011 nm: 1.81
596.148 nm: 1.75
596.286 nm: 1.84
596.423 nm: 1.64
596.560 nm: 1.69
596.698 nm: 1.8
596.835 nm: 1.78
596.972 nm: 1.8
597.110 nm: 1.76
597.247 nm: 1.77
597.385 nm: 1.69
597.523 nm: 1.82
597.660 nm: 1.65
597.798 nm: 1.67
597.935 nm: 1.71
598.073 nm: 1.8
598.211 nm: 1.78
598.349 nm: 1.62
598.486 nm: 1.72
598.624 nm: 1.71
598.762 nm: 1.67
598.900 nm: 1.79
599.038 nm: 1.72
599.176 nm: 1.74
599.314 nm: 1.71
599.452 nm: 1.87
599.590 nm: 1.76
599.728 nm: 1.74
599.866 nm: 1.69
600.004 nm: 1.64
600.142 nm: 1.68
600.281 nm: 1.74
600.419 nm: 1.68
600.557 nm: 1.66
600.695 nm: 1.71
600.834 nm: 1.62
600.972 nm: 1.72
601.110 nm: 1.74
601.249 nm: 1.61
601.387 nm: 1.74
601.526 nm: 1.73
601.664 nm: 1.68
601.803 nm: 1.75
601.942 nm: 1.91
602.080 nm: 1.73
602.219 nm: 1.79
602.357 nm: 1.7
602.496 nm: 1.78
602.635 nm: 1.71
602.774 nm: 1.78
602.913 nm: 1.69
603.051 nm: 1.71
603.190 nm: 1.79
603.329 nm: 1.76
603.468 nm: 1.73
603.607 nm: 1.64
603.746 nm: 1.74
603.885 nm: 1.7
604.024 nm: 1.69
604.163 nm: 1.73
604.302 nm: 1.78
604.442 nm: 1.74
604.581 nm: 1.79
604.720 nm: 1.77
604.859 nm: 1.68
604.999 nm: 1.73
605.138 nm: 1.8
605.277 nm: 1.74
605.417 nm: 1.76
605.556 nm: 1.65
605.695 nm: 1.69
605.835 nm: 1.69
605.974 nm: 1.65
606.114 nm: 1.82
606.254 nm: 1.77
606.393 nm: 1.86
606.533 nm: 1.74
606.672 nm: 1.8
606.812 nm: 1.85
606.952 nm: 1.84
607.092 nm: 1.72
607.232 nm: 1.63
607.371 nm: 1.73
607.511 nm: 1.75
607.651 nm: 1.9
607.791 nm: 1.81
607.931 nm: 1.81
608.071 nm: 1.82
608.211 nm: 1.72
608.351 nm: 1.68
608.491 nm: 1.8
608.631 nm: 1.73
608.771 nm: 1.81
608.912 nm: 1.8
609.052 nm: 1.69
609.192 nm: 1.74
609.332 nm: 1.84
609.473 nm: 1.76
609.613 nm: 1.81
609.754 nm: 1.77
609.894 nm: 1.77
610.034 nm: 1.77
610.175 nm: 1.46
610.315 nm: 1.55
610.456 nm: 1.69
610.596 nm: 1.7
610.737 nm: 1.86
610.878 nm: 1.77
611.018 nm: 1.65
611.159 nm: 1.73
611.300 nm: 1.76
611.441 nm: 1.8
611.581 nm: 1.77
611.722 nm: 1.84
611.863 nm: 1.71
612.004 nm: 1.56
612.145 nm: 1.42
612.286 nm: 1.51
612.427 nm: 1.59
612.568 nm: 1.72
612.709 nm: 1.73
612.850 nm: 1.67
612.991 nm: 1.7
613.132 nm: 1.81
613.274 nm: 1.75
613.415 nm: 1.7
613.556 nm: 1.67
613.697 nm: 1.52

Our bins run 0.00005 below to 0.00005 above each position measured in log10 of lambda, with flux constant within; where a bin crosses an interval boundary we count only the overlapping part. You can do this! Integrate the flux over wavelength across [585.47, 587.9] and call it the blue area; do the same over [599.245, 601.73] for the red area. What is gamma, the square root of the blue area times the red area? 4.14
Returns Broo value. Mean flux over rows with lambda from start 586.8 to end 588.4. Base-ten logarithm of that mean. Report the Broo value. 0.22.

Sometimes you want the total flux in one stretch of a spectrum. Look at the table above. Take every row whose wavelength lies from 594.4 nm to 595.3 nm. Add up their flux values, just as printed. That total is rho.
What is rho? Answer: 10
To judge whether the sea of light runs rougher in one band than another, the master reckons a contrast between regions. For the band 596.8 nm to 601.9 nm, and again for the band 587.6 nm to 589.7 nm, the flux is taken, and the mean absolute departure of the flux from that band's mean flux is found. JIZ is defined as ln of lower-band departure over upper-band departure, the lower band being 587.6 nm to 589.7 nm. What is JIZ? 2.1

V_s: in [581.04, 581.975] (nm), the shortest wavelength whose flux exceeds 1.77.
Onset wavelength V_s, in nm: 581.372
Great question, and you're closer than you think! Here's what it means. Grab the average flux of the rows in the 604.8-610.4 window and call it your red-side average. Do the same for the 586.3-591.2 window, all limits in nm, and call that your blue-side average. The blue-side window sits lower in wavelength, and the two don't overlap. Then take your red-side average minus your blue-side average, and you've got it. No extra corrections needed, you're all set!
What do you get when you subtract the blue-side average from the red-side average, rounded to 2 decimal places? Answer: 0.29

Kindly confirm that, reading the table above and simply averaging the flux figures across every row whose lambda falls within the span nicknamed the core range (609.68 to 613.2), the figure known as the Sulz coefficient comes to 1.69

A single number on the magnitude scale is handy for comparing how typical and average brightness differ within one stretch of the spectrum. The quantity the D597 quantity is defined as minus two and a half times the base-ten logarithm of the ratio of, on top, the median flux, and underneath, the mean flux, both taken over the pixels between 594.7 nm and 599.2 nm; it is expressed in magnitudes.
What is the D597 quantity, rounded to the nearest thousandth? -0.008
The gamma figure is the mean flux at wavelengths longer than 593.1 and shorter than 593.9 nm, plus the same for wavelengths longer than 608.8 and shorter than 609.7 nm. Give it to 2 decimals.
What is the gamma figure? 3.48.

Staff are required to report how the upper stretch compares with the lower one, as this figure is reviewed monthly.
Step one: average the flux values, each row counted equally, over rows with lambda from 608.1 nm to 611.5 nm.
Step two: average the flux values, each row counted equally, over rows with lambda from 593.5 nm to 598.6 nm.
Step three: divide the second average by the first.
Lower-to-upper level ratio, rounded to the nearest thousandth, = 0.994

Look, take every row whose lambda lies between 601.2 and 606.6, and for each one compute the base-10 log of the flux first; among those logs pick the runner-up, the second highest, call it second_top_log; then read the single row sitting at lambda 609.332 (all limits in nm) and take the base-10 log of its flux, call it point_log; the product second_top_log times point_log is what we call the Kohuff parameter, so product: 0.0714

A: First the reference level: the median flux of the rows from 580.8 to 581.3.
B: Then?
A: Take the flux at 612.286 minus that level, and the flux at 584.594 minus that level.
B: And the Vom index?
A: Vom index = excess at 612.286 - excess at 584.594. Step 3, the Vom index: -0.52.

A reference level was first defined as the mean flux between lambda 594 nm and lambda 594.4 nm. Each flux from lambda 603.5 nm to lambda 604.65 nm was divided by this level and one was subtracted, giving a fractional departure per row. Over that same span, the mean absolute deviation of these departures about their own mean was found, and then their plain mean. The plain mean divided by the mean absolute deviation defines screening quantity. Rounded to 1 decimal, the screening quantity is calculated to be -0.5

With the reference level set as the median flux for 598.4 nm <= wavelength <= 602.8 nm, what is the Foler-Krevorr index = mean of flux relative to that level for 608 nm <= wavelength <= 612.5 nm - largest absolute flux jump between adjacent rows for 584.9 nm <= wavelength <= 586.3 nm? 0.59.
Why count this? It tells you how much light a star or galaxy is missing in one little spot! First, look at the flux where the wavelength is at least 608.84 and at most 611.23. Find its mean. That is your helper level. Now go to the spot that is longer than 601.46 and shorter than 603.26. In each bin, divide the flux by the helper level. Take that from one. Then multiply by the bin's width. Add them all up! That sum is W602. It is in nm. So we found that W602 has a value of -0.02 nm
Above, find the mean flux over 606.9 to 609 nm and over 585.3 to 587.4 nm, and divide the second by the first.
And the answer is 0.94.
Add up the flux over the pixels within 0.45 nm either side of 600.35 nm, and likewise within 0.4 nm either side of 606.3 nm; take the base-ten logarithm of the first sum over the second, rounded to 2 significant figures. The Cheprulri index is -0.022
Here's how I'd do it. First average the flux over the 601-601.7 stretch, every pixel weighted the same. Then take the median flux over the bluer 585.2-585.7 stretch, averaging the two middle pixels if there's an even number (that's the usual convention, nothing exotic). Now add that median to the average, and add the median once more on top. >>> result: 4.88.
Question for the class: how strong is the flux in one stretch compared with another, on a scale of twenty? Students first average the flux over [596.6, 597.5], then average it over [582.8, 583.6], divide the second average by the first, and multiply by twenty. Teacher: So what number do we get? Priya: 19.2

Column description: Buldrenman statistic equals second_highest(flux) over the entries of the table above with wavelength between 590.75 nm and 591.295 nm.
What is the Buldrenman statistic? 1.71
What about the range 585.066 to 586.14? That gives 1.81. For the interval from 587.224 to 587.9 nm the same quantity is 1.71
